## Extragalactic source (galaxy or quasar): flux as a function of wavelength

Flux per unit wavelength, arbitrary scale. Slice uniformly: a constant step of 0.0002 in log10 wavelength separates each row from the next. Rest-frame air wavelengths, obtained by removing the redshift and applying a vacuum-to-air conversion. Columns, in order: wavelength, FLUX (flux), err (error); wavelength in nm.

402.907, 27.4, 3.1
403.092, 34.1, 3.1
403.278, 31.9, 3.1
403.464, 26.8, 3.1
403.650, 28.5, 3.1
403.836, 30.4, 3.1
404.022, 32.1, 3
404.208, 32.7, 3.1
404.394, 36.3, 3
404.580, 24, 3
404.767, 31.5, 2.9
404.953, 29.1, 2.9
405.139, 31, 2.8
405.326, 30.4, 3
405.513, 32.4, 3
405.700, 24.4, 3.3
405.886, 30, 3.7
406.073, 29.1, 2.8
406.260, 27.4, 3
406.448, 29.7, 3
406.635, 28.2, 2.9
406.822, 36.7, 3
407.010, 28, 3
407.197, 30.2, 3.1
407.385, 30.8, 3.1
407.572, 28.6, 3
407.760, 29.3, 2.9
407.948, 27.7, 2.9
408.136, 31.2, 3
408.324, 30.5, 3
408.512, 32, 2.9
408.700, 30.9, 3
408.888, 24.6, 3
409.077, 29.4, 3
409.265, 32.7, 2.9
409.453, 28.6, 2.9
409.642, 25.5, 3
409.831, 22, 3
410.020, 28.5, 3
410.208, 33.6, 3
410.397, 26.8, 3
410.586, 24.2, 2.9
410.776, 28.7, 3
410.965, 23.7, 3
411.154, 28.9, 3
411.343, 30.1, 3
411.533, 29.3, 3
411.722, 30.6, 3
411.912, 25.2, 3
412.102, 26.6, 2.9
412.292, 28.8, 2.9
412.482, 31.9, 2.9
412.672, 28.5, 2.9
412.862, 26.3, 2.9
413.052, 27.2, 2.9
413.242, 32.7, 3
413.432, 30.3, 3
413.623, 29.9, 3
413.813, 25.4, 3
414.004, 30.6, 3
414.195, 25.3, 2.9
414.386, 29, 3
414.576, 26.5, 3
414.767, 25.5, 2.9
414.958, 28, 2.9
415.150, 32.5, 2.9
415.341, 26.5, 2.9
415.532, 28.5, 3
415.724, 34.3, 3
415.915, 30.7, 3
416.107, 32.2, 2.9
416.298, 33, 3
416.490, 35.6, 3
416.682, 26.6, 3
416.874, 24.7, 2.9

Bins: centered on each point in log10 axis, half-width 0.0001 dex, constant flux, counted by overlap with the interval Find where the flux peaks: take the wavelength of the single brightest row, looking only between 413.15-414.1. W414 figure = 413.242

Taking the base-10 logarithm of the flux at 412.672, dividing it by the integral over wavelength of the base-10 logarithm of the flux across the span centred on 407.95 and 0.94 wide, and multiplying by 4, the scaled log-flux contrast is 4.22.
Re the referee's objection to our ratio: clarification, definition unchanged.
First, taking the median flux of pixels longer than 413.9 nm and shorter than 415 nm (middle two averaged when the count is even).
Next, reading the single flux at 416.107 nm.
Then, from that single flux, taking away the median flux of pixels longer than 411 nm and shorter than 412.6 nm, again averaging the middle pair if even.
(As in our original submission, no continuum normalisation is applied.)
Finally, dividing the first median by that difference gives 9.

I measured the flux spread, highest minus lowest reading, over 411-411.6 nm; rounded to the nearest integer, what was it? 1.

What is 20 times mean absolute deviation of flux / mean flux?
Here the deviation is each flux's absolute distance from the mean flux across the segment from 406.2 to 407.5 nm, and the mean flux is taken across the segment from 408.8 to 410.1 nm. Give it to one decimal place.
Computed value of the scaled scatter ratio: 1.5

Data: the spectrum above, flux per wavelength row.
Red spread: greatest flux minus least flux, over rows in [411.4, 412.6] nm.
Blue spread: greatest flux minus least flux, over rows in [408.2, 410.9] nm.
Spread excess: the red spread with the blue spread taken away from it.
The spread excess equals -5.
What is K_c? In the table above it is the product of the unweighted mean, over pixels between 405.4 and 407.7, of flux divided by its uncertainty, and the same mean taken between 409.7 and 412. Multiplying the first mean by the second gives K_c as 89.4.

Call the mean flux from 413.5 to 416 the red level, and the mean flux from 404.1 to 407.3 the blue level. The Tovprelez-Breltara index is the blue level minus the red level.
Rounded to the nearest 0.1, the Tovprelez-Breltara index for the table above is 1.4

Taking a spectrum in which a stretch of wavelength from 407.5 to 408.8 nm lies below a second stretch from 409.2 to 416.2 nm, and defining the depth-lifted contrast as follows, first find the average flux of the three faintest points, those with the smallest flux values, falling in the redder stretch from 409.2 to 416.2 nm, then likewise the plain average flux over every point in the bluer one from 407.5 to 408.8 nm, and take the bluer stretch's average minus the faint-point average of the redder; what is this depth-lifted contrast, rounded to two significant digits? 6.7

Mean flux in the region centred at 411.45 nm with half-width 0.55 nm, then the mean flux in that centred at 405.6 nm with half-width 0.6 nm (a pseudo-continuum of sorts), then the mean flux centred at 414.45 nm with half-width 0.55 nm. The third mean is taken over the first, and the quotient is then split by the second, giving 0.033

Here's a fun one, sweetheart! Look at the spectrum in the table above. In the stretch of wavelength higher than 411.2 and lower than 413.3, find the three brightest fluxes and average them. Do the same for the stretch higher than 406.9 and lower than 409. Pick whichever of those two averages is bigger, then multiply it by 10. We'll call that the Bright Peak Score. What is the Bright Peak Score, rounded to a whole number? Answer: 317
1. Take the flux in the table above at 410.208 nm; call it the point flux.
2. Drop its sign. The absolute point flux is 34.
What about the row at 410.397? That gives 27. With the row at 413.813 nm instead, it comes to 25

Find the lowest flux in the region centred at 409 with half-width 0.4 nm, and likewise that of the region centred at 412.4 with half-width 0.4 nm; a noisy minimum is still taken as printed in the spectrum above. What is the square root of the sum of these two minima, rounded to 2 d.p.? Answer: 7.16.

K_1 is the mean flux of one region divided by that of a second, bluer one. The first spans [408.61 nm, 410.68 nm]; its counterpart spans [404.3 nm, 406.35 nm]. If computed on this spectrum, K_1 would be 0.94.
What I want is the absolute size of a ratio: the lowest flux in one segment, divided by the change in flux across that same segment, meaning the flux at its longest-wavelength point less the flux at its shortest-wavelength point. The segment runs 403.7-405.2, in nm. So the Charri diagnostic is 40.0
